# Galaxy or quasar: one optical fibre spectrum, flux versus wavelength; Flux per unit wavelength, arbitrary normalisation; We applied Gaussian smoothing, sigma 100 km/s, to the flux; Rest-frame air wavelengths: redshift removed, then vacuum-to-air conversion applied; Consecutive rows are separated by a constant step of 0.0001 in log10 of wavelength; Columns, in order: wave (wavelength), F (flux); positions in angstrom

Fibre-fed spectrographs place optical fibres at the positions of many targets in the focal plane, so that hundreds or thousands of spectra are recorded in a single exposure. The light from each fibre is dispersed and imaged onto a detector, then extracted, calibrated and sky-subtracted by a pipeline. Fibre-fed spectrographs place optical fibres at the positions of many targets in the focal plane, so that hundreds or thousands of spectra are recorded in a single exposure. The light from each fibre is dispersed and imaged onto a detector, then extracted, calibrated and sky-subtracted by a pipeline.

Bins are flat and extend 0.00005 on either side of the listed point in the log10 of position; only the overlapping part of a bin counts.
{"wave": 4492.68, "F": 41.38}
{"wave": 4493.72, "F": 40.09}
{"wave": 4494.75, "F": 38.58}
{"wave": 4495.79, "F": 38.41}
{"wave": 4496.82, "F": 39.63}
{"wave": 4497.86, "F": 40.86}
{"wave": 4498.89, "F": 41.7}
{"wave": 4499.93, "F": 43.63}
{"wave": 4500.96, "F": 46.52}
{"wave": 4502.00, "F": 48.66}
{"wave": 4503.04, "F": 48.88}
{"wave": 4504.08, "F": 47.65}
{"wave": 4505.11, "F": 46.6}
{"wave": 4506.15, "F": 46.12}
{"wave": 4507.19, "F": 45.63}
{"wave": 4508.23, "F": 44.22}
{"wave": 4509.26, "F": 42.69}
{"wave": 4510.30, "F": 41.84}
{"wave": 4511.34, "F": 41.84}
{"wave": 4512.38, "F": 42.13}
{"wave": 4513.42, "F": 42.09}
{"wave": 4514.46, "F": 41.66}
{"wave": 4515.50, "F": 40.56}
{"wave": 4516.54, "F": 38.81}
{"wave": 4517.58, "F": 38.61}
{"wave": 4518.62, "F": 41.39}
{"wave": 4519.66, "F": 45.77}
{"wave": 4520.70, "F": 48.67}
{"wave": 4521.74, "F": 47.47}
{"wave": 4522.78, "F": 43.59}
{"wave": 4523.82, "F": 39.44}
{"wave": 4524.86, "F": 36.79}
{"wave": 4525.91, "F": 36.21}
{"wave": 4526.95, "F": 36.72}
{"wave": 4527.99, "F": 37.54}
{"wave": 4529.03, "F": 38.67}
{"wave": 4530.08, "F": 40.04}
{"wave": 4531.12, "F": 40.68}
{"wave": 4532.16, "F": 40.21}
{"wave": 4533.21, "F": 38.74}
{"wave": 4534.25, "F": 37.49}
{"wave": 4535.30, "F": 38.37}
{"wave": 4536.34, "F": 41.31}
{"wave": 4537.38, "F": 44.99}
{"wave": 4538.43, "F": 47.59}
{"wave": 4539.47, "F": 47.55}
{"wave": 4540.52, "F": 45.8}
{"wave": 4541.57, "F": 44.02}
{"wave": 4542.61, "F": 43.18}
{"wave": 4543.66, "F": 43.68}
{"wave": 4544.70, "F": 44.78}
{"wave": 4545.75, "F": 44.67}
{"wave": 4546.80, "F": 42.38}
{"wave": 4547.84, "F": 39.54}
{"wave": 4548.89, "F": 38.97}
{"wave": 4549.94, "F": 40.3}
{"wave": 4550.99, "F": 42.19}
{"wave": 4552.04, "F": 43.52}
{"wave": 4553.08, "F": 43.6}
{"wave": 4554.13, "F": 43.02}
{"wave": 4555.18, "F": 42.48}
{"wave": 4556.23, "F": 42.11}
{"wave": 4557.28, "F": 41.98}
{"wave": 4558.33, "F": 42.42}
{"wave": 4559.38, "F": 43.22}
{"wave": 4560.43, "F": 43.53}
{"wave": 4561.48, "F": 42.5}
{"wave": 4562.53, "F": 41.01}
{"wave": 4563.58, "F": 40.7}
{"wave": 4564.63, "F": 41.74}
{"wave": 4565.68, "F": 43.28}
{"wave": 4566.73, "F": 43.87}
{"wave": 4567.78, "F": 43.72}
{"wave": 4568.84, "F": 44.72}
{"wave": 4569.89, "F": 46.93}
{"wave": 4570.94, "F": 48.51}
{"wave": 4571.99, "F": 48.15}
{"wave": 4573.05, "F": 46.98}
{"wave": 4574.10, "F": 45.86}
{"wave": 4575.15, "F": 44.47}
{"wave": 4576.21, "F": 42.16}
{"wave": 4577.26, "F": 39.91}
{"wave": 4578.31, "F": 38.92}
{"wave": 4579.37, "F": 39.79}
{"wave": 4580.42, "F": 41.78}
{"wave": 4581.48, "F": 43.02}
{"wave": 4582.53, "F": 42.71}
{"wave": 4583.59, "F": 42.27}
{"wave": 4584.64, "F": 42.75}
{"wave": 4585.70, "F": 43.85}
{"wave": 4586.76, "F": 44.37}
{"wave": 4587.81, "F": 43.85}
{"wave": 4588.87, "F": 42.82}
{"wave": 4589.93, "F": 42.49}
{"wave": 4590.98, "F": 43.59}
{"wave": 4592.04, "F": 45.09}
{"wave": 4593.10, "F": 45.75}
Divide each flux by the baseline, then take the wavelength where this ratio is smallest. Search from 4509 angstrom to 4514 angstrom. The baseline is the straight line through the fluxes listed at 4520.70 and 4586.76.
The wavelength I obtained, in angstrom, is 4510.30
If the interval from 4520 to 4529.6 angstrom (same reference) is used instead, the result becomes 4525.91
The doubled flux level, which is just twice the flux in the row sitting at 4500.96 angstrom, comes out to 93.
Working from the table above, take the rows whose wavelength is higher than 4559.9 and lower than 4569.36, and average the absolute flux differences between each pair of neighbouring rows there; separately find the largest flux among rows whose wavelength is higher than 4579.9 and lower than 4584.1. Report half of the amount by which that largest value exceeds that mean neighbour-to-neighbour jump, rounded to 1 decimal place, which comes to 21.1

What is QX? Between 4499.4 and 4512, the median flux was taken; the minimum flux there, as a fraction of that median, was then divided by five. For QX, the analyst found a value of 0.182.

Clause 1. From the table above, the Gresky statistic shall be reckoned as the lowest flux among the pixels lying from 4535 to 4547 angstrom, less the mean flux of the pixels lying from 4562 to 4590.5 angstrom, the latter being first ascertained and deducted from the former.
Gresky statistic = -5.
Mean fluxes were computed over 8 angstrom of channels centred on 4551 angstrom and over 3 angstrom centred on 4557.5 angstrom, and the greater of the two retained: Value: 42.2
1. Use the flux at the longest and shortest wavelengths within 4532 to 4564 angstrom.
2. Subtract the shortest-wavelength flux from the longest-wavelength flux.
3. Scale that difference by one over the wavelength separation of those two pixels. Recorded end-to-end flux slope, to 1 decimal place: 0.0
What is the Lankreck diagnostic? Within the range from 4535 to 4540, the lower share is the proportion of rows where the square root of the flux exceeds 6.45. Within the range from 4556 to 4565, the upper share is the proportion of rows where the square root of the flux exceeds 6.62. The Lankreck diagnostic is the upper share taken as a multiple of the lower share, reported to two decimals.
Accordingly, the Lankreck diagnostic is 0.00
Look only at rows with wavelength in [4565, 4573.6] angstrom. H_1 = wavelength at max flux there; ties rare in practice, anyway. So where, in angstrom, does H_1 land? 4570.94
